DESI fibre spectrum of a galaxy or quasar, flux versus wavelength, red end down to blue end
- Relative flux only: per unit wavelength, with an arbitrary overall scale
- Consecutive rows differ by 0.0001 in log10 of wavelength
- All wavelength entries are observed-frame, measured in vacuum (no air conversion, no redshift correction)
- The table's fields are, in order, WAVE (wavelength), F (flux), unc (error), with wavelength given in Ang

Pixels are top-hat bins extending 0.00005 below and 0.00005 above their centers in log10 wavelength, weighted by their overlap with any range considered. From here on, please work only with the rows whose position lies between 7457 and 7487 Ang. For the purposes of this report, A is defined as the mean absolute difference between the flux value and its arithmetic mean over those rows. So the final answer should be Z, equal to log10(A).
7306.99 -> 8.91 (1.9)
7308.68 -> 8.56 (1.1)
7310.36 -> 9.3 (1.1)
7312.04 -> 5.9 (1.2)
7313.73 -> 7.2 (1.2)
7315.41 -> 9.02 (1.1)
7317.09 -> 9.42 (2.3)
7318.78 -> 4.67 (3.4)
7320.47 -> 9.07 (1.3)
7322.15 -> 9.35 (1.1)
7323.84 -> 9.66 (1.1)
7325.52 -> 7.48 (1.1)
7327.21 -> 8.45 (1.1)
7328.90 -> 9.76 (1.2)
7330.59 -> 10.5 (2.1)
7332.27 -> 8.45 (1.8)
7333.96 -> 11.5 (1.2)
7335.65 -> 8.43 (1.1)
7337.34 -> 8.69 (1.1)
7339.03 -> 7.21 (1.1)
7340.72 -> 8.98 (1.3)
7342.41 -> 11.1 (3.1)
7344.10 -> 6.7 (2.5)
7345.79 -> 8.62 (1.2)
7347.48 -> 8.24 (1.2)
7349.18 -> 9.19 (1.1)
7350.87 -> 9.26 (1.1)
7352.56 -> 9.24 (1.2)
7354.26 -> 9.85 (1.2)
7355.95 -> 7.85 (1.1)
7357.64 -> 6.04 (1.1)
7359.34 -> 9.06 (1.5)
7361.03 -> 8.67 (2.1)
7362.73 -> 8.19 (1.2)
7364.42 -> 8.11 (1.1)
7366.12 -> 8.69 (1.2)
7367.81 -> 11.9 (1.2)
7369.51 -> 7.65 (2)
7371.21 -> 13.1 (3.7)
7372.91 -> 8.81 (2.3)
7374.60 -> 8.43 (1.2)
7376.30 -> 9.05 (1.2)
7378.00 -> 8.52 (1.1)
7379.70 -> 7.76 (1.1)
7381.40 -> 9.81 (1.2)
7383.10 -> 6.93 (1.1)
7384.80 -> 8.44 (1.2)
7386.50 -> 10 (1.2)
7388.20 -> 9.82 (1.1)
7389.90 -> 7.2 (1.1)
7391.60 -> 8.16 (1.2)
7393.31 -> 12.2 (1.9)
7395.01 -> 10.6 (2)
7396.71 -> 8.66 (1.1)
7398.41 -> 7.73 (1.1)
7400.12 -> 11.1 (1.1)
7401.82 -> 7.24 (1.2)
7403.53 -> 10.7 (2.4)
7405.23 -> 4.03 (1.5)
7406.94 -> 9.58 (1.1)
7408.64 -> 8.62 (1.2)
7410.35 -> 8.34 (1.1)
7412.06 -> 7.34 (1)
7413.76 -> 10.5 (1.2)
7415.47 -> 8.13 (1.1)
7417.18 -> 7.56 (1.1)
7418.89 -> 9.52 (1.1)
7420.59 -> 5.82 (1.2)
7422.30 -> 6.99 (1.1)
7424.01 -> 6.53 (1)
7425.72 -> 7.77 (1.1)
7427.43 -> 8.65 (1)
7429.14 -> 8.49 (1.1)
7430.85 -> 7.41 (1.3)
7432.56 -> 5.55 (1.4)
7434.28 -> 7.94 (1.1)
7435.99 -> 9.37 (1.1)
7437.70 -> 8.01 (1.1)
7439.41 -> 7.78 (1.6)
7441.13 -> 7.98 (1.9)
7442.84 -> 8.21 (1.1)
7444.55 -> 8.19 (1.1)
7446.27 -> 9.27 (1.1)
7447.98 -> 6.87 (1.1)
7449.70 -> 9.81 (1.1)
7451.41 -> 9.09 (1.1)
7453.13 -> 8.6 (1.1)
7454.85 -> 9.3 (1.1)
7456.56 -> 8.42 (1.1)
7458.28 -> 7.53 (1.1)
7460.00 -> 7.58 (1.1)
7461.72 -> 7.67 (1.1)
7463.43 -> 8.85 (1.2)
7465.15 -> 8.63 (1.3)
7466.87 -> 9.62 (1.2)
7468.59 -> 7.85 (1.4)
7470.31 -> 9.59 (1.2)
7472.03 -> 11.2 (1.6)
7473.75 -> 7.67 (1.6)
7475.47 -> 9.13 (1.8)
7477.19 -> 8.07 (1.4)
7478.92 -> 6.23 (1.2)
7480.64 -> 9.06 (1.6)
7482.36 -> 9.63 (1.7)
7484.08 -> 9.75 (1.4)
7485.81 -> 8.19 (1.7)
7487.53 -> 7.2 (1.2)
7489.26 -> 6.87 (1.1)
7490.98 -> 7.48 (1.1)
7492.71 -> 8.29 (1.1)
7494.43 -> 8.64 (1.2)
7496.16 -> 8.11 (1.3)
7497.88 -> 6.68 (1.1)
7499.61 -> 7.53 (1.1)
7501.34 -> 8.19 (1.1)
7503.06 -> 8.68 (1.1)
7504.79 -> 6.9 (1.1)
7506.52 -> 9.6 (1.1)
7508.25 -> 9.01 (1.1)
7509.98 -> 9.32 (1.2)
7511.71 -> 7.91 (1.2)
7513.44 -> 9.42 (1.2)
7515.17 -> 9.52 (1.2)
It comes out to -0.02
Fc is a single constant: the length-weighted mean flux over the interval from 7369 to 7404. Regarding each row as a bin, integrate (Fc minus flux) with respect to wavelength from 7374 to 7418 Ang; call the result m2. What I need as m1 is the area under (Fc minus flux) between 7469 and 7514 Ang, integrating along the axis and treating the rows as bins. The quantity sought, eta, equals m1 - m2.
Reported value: 15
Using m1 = 34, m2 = 19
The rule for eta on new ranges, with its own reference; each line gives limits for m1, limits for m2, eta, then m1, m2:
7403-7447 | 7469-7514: 17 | 50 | 34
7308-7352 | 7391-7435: -16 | 21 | 38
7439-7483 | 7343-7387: 11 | 26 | 16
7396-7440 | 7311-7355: 28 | 48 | 20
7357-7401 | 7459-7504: -33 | 4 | 37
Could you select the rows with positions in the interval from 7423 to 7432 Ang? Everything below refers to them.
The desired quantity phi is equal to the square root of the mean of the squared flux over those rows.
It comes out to 7.8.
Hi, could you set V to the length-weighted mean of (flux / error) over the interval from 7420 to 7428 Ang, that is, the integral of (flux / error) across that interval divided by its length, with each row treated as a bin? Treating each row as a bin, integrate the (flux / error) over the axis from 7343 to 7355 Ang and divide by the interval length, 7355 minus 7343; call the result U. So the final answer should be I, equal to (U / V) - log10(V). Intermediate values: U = 7.0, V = 6.7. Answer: 0.22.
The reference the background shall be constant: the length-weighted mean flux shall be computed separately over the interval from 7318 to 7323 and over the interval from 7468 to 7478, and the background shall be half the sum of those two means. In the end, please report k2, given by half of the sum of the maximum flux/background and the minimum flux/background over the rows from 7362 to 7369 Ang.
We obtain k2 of 1.20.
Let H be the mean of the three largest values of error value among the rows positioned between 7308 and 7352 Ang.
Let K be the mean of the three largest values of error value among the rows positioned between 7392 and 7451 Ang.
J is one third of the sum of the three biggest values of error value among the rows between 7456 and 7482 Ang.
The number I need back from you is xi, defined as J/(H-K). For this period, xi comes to 2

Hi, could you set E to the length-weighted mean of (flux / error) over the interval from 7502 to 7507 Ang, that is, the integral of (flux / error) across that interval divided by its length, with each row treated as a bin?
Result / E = 7.54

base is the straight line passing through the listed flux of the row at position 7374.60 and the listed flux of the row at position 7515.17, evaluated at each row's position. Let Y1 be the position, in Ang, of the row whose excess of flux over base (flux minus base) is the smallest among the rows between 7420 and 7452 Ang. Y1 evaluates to 7432.56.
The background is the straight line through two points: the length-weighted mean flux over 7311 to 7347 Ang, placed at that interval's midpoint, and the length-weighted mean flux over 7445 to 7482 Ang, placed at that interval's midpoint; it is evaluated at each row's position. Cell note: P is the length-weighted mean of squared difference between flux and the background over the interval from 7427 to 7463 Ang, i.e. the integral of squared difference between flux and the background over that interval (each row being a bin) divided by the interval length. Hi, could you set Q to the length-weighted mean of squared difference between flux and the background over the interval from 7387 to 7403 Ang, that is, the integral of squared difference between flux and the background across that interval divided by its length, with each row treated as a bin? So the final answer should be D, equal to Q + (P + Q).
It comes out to 8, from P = 1.0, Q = 3.3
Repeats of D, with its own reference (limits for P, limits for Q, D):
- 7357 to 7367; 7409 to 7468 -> 4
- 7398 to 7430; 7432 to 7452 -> 6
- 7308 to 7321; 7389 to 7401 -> 11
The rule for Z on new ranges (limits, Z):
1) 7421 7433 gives -0.07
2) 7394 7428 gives 0.13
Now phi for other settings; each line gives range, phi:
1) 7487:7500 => 7.6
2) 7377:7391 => 8.6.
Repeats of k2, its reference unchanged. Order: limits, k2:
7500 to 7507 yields 0.99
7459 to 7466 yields 0.98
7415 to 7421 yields 0.92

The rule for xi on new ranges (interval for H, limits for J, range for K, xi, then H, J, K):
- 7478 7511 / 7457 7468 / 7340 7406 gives -1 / 1.7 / 1.23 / 3.10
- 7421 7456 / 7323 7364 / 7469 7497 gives -26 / 1.6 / 2.57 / 1.73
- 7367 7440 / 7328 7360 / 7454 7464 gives 2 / 2.8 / 2.57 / 1.13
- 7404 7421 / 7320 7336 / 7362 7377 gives -1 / 1.3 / 1.73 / 2.67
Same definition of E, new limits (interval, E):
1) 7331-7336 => 7.09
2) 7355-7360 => 6.27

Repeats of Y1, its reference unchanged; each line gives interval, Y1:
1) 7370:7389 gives 7383.10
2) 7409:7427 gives 7420.59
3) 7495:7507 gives 7497.88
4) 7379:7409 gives 7405.23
